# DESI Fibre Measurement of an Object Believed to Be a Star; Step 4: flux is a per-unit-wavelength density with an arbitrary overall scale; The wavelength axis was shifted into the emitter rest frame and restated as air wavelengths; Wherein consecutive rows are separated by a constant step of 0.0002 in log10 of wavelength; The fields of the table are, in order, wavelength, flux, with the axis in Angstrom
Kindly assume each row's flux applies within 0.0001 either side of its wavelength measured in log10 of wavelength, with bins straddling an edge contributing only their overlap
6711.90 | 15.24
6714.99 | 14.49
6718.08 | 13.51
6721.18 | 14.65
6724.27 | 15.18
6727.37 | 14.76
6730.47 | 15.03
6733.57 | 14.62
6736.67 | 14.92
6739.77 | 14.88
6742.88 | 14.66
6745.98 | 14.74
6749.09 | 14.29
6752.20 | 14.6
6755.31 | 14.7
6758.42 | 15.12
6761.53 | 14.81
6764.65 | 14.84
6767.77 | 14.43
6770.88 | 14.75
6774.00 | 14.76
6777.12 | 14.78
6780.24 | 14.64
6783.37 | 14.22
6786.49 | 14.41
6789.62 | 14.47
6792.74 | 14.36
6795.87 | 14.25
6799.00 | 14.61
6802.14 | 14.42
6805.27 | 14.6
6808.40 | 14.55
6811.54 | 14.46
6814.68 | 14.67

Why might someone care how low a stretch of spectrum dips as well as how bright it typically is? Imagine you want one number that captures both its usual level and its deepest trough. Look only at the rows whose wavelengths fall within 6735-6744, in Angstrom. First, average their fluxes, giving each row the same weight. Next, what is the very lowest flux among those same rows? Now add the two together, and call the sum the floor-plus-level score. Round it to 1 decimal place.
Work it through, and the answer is 29.5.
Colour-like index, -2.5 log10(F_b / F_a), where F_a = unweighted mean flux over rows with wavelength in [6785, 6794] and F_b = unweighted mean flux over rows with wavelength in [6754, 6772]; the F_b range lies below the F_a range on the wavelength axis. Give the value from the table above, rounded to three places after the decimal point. -0.027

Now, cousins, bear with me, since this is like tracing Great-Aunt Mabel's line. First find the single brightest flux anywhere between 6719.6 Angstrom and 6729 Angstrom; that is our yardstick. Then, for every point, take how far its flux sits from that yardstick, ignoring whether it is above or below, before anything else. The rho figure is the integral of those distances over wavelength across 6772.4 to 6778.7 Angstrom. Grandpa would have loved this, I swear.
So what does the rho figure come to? 2.6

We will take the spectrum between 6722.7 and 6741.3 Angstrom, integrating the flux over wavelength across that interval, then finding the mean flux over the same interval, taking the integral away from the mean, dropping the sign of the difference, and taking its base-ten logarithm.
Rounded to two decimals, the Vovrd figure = 2.42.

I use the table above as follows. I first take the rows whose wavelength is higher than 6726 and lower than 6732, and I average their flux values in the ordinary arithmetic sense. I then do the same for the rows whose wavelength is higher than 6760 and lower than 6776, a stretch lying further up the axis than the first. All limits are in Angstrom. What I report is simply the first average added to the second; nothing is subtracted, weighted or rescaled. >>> 29.61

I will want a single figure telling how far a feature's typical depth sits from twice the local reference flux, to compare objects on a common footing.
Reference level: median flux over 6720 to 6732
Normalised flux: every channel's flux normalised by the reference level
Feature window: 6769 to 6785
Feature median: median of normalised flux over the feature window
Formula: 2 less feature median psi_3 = 1.01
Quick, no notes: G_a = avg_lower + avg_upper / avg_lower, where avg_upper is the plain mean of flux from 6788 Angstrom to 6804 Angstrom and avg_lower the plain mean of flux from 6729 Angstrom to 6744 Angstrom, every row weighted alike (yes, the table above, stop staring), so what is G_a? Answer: 15.8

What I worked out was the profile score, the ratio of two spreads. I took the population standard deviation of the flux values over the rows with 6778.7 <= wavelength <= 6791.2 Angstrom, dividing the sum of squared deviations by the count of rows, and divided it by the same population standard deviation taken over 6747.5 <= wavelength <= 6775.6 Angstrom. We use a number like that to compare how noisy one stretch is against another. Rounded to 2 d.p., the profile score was 0.66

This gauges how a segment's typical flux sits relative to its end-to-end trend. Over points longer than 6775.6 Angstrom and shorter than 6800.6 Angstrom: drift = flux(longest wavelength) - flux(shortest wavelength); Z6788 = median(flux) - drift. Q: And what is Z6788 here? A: 14.6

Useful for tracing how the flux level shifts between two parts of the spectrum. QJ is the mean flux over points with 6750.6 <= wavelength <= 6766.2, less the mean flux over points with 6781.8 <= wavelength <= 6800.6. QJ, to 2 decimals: 0.43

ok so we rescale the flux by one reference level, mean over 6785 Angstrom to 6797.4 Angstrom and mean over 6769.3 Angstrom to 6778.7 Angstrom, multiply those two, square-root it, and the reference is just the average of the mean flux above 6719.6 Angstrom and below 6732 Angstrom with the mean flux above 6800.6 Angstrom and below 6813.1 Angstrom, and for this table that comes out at 0.99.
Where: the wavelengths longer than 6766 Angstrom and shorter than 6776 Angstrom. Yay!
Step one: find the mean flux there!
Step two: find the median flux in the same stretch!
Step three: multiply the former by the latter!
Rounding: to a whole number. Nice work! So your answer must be 216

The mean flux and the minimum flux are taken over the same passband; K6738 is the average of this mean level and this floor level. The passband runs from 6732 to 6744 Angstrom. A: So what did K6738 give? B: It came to 14.70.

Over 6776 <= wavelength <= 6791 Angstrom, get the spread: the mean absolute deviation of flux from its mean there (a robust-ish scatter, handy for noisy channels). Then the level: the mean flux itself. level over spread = 88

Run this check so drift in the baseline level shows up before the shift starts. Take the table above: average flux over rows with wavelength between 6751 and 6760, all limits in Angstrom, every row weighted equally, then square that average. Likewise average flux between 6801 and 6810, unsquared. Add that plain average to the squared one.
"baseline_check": 234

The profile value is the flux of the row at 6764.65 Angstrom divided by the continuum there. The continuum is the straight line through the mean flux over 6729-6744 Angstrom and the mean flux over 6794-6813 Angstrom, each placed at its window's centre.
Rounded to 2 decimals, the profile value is 1.01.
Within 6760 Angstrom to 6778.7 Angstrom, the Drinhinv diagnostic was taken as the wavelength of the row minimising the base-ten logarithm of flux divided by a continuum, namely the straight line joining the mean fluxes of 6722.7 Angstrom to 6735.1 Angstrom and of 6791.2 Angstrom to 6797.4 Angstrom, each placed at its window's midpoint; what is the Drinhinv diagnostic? 6767.77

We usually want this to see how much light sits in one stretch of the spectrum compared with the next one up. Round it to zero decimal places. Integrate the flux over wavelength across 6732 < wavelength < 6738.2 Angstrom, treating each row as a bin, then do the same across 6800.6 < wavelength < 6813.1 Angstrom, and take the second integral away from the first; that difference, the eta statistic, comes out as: -90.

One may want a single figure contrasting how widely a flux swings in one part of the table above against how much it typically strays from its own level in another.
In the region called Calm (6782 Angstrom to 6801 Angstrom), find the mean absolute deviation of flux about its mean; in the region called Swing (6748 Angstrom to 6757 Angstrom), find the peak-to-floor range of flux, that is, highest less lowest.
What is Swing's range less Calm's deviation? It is 0.30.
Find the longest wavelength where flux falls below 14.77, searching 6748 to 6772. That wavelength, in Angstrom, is 6770.88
